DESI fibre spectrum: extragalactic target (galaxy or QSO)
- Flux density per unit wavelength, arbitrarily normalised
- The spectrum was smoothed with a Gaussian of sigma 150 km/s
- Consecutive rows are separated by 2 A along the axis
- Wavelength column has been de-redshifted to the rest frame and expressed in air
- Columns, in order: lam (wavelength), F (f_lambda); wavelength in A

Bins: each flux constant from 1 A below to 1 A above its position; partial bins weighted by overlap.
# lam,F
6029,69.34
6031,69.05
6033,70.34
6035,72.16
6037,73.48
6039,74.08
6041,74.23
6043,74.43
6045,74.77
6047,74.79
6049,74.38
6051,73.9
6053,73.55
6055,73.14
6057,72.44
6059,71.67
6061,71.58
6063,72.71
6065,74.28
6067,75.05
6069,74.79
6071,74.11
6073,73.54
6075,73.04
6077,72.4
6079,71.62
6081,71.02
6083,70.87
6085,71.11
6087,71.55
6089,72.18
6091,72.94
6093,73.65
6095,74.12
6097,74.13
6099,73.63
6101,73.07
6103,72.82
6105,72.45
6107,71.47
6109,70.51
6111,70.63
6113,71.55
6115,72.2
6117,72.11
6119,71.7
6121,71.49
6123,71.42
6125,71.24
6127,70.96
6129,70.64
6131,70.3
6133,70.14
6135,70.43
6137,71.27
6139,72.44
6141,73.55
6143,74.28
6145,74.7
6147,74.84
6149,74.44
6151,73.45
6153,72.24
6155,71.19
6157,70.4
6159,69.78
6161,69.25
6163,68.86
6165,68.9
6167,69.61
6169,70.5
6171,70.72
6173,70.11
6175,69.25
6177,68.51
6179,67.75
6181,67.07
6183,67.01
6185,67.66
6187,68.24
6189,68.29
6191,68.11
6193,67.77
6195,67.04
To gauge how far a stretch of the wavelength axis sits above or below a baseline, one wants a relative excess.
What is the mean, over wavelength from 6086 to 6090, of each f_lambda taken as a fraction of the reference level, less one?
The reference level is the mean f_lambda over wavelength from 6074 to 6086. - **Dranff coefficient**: 0.00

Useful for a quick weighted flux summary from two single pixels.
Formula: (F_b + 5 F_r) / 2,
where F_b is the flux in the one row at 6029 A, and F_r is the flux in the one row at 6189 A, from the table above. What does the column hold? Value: 205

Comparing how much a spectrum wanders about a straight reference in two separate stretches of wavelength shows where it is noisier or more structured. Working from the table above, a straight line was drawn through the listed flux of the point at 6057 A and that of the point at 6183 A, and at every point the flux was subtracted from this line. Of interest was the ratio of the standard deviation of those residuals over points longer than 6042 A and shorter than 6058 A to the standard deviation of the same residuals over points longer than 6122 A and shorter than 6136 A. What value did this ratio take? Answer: 2.0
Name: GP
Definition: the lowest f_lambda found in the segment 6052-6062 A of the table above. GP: 71.58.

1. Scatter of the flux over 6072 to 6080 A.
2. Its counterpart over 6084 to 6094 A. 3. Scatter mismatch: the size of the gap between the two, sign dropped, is 0.20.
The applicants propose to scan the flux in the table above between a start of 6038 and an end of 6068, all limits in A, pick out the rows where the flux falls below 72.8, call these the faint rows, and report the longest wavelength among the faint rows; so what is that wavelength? 6063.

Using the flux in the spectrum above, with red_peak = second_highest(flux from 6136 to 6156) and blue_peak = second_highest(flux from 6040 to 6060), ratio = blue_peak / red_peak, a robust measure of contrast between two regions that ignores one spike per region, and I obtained 1.00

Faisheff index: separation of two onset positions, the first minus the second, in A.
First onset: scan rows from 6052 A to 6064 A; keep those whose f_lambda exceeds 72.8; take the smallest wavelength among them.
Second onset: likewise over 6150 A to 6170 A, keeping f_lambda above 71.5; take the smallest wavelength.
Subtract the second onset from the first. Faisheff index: -98 A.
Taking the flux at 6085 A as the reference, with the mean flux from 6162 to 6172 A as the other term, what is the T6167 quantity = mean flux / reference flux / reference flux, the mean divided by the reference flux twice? 0.0138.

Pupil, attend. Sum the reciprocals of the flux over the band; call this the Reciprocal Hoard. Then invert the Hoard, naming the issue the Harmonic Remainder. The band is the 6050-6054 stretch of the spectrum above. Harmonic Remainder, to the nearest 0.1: 36.9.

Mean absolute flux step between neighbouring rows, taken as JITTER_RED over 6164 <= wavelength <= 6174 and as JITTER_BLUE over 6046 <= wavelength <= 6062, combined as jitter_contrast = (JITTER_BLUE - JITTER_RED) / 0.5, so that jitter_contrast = -0.30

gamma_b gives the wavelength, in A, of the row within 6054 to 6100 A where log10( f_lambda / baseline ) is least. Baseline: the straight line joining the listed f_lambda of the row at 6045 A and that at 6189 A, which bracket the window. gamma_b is 6061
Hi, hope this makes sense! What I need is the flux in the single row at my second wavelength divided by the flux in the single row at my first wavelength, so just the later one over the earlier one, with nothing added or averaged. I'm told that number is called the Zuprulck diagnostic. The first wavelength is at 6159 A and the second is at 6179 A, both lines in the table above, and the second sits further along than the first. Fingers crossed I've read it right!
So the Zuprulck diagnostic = 0.97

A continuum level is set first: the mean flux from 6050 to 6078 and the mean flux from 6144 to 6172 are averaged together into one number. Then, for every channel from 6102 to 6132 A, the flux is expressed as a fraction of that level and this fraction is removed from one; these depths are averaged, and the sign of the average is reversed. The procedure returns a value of -0.012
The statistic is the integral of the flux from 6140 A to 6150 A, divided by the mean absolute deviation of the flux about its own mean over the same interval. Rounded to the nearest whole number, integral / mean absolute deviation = 2079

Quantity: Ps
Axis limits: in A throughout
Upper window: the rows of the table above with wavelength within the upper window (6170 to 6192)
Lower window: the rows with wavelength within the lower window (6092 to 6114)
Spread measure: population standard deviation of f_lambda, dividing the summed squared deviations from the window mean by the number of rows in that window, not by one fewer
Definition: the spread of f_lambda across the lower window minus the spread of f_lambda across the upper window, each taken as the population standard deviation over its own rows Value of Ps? 0.1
